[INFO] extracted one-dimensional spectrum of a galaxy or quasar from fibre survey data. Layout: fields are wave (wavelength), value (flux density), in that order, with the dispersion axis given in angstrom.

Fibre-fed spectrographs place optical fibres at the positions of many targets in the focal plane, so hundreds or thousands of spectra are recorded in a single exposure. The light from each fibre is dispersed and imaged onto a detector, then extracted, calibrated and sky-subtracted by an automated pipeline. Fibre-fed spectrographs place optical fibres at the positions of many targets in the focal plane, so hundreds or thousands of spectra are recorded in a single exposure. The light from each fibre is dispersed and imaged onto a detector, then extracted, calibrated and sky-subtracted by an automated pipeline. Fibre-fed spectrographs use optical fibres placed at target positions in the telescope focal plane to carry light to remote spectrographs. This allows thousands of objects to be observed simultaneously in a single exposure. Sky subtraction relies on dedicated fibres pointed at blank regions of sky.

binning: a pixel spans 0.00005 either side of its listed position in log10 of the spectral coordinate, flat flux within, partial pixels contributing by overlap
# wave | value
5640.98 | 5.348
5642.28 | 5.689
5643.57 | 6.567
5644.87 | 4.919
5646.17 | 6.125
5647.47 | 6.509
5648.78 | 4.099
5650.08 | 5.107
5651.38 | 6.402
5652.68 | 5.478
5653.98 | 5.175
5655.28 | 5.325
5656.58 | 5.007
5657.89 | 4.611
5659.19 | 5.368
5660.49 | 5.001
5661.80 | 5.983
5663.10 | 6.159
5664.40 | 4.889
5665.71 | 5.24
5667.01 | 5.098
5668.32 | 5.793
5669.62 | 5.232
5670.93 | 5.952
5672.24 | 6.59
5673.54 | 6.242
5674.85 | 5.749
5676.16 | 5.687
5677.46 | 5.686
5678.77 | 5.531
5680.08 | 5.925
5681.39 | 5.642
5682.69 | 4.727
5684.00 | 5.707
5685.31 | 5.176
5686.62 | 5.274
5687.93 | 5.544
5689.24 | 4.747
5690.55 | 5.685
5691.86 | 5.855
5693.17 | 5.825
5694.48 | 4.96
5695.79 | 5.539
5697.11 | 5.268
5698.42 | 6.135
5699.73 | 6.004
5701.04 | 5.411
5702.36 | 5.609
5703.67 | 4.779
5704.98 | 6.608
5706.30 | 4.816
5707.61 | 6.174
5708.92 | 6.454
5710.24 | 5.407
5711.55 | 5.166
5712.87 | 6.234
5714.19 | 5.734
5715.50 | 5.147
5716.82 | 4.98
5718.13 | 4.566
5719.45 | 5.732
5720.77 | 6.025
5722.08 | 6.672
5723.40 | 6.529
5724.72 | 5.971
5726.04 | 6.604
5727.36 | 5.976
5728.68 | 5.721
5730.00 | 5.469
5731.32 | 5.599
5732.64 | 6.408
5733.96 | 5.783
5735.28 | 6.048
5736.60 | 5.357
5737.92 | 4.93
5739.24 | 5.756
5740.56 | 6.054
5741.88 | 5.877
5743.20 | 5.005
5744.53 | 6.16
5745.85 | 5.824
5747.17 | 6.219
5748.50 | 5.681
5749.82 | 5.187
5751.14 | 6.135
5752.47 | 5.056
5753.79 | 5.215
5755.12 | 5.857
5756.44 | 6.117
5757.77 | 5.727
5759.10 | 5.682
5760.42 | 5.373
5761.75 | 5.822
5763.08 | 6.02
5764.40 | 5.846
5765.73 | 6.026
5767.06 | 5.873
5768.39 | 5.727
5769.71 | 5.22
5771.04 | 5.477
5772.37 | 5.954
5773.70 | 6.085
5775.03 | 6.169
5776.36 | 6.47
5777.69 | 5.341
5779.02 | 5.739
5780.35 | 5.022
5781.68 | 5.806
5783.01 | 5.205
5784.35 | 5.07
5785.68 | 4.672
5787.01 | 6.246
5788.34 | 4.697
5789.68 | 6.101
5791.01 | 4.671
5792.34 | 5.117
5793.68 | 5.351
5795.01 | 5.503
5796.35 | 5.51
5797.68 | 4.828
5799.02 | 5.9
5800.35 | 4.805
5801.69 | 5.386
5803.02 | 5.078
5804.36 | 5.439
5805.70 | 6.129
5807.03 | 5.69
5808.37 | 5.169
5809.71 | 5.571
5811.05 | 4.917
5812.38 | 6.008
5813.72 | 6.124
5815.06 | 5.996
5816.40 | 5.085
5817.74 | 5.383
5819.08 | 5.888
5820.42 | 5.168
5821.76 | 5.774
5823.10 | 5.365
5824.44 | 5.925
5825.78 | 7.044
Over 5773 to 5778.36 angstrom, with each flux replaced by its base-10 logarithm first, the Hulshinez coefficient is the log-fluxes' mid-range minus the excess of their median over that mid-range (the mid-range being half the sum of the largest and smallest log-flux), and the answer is 0.75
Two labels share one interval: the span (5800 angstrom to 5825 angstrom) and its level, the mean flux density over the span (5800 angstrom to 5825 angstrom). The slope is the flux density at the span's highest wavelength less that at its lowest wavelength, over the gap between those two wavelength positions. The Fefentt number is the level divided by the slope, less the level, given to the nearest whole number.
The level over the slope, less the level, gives 113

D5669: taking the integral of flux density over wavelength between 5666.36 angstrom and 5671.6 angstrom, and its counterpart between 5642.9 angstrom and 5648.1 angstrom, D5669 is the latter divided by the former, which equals 1.09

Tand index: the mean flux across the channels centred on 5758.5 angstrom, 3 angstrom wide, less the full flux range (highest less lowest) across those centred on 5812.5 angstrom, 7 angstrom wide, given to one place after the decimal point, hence 4.5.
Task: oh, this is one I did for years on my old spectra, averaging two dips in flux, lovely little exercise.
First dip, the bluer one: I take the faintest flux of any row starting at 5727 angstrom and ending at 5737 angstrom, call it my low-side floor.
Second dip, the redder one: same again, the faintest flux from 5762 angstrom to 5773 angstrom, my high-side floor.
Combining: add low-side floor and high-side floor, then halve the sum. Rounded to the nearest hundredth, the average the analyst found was 5.29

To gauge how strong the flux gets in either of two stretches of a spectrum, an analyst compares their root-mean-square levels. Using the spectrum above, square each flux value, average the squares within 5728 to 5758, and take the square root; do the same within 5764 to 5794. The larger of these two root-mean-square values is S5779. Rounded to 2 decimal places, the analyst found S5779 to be 5.72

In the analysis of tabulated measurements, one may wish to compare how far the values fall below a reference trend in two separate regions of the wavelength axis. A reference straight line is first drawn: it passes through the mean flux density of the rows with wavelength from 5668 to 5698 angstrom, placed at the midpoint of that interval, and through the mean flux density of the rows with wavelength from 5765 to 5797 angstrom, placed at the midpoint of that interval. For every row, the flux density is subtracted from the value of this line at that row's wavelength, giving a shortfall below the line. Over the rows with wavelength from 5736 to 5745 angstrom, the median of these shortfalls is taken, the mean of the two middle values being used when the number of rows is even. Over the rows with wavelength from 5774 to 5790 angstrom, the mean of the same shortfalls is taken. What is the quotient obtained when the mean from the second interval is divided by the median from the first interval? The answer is 0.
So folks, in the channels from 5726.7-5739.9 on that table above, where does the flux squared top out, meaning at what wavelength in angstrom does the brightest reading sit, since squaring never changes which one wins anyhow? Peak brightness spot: 5732.64 angstrom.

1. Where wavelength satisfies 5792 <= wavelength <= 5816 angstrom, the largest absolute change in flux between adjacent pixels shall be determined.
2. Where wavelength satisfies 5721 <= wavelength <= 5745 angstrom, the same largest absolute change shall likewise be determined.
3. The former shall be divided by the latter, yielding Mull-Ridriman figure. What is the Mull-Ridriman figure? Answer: 0.95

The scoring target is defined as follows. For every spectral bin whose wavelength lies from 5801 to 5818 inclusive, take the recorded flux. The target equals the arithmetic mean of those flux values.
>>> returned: 5.54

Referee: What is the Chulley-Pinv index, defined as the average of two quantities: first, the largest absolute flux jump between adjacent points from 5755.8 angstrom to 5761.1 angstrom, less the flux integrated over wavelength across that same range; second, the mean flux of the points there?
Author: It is -12.1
